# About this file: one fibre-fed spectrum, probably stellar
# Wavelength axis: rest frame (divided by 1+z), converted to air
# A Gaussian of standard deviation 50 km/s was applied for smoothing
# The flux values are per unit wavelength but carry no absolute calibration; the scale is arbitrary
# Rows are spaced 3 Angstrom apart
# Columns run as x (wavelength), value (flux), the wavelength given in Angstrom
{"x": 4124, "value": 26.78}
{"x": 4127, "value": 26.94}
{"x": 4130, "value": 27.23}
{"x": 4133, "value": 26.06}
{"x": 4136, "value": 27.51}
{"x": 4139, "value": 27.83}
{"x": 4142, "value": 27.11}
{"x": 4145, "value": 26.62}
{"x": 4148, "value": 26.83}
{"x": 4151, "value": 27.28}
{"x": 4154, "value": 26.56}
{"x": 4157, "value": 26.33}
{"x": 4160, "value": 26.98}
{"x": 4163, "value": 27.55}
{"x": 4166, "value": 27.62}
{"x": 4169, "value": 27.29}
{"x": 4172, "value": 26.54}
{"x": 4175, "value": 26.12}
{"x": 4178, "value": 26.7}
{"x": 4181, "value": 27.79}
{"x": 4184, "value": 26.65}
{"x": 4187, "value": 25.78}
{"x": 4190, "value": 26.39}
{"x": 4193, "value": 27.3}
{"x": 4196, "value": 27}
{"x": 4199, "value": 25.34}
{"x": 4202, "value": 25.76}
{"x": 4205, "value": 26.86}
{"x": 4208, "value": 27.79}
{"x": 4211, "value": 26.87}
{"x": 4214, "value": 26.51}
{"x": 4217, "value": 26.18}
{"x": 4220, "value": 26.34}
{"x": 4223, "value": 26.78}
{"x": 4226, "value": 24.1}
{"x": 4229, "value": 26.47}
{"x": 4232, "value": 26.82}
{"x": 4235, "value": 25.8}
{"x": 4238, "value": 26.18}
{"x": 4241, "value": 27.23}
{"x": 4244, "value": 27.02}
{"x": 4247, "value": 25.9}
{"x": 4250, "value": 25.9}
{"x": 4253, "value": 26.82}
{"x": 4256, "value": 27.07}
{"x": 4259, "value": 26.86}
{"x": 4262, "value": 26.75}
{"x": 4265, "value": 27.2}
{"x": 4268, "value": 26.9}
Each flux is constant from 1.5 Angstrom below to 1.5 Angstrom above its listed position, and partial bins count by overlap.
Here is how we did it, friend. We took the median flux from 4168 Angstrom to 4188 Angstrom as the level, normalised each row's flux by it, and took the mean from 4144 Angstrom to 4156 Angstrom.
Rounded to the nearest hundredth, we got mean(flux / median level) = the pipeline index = 1.01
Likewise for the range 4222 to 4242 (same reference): 0.98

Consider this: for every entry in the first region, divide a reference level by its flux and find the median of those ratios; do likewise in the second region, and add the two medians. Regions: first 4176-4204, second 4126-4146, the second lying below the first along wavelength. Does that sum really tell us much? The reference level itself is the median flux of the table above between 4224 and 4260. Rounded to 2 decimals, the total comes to 1.98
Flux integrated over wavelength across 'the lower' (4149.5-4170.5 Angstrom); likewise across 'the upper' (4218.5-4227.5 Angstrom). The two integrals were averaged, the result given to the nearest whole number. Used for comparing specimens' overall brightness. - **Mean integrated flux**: 400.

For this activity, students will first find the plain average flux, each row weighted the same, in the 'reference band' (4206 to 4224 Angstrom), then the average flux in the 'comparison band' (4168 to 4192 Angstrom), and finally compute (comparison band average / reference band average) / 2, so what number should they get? 0.498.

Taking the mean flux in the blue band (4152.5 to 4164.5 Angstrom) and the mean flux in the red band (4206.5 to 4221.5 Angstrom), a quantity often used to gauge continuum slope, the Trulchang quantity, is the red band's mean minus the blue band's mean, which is -0.12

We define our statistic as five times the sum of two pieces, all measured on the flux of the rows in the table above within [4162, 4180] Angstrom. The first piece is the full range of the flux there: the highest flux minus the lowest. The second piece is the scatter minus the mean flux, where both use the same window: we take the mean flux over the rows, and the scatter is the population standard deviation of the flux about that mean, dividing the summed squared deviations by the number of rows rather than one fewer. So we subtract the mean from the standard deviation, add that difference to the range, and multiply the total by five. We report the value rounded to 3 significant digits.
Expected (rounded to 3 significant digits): -125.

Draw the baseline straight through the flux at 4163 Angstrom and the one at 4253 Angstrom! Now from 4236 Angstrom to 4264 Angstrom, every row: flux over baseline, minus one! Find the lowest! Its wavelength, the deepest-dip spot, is 4247 Angstrom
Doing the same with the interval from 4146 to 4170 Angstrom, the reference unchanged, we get 4157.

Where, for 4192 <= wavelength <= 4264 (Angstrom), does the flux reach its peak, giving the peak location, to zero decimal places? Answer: 4208 Angstrom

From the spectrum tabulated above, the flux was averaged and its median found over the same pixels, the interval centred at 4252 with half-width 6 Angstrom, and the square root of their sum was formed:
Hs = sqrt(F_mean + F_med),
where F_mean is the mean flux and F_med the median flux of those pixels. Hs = 7.27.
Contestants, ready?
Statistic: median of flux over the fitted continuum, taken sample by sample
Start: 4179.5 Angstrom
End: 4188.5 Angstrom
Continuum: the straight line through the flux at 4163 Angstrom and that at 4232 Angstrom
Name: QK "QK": 0.975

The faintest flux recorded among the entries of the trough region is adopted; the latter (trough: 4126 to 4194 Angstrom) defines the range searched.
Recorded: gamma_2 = 25.78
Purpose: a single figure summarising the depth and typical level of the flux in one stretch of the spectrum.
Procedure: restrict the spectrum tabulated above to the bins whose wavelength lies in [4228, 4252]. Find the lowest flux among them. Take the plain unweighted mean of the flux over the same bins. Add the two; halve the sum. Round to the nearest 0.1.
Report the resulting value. 26.1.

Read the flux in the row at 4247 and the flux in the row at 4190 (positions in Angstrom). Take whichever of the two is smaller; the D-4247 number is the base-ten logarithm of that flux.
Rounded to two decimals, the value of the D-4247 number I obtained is 1.41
